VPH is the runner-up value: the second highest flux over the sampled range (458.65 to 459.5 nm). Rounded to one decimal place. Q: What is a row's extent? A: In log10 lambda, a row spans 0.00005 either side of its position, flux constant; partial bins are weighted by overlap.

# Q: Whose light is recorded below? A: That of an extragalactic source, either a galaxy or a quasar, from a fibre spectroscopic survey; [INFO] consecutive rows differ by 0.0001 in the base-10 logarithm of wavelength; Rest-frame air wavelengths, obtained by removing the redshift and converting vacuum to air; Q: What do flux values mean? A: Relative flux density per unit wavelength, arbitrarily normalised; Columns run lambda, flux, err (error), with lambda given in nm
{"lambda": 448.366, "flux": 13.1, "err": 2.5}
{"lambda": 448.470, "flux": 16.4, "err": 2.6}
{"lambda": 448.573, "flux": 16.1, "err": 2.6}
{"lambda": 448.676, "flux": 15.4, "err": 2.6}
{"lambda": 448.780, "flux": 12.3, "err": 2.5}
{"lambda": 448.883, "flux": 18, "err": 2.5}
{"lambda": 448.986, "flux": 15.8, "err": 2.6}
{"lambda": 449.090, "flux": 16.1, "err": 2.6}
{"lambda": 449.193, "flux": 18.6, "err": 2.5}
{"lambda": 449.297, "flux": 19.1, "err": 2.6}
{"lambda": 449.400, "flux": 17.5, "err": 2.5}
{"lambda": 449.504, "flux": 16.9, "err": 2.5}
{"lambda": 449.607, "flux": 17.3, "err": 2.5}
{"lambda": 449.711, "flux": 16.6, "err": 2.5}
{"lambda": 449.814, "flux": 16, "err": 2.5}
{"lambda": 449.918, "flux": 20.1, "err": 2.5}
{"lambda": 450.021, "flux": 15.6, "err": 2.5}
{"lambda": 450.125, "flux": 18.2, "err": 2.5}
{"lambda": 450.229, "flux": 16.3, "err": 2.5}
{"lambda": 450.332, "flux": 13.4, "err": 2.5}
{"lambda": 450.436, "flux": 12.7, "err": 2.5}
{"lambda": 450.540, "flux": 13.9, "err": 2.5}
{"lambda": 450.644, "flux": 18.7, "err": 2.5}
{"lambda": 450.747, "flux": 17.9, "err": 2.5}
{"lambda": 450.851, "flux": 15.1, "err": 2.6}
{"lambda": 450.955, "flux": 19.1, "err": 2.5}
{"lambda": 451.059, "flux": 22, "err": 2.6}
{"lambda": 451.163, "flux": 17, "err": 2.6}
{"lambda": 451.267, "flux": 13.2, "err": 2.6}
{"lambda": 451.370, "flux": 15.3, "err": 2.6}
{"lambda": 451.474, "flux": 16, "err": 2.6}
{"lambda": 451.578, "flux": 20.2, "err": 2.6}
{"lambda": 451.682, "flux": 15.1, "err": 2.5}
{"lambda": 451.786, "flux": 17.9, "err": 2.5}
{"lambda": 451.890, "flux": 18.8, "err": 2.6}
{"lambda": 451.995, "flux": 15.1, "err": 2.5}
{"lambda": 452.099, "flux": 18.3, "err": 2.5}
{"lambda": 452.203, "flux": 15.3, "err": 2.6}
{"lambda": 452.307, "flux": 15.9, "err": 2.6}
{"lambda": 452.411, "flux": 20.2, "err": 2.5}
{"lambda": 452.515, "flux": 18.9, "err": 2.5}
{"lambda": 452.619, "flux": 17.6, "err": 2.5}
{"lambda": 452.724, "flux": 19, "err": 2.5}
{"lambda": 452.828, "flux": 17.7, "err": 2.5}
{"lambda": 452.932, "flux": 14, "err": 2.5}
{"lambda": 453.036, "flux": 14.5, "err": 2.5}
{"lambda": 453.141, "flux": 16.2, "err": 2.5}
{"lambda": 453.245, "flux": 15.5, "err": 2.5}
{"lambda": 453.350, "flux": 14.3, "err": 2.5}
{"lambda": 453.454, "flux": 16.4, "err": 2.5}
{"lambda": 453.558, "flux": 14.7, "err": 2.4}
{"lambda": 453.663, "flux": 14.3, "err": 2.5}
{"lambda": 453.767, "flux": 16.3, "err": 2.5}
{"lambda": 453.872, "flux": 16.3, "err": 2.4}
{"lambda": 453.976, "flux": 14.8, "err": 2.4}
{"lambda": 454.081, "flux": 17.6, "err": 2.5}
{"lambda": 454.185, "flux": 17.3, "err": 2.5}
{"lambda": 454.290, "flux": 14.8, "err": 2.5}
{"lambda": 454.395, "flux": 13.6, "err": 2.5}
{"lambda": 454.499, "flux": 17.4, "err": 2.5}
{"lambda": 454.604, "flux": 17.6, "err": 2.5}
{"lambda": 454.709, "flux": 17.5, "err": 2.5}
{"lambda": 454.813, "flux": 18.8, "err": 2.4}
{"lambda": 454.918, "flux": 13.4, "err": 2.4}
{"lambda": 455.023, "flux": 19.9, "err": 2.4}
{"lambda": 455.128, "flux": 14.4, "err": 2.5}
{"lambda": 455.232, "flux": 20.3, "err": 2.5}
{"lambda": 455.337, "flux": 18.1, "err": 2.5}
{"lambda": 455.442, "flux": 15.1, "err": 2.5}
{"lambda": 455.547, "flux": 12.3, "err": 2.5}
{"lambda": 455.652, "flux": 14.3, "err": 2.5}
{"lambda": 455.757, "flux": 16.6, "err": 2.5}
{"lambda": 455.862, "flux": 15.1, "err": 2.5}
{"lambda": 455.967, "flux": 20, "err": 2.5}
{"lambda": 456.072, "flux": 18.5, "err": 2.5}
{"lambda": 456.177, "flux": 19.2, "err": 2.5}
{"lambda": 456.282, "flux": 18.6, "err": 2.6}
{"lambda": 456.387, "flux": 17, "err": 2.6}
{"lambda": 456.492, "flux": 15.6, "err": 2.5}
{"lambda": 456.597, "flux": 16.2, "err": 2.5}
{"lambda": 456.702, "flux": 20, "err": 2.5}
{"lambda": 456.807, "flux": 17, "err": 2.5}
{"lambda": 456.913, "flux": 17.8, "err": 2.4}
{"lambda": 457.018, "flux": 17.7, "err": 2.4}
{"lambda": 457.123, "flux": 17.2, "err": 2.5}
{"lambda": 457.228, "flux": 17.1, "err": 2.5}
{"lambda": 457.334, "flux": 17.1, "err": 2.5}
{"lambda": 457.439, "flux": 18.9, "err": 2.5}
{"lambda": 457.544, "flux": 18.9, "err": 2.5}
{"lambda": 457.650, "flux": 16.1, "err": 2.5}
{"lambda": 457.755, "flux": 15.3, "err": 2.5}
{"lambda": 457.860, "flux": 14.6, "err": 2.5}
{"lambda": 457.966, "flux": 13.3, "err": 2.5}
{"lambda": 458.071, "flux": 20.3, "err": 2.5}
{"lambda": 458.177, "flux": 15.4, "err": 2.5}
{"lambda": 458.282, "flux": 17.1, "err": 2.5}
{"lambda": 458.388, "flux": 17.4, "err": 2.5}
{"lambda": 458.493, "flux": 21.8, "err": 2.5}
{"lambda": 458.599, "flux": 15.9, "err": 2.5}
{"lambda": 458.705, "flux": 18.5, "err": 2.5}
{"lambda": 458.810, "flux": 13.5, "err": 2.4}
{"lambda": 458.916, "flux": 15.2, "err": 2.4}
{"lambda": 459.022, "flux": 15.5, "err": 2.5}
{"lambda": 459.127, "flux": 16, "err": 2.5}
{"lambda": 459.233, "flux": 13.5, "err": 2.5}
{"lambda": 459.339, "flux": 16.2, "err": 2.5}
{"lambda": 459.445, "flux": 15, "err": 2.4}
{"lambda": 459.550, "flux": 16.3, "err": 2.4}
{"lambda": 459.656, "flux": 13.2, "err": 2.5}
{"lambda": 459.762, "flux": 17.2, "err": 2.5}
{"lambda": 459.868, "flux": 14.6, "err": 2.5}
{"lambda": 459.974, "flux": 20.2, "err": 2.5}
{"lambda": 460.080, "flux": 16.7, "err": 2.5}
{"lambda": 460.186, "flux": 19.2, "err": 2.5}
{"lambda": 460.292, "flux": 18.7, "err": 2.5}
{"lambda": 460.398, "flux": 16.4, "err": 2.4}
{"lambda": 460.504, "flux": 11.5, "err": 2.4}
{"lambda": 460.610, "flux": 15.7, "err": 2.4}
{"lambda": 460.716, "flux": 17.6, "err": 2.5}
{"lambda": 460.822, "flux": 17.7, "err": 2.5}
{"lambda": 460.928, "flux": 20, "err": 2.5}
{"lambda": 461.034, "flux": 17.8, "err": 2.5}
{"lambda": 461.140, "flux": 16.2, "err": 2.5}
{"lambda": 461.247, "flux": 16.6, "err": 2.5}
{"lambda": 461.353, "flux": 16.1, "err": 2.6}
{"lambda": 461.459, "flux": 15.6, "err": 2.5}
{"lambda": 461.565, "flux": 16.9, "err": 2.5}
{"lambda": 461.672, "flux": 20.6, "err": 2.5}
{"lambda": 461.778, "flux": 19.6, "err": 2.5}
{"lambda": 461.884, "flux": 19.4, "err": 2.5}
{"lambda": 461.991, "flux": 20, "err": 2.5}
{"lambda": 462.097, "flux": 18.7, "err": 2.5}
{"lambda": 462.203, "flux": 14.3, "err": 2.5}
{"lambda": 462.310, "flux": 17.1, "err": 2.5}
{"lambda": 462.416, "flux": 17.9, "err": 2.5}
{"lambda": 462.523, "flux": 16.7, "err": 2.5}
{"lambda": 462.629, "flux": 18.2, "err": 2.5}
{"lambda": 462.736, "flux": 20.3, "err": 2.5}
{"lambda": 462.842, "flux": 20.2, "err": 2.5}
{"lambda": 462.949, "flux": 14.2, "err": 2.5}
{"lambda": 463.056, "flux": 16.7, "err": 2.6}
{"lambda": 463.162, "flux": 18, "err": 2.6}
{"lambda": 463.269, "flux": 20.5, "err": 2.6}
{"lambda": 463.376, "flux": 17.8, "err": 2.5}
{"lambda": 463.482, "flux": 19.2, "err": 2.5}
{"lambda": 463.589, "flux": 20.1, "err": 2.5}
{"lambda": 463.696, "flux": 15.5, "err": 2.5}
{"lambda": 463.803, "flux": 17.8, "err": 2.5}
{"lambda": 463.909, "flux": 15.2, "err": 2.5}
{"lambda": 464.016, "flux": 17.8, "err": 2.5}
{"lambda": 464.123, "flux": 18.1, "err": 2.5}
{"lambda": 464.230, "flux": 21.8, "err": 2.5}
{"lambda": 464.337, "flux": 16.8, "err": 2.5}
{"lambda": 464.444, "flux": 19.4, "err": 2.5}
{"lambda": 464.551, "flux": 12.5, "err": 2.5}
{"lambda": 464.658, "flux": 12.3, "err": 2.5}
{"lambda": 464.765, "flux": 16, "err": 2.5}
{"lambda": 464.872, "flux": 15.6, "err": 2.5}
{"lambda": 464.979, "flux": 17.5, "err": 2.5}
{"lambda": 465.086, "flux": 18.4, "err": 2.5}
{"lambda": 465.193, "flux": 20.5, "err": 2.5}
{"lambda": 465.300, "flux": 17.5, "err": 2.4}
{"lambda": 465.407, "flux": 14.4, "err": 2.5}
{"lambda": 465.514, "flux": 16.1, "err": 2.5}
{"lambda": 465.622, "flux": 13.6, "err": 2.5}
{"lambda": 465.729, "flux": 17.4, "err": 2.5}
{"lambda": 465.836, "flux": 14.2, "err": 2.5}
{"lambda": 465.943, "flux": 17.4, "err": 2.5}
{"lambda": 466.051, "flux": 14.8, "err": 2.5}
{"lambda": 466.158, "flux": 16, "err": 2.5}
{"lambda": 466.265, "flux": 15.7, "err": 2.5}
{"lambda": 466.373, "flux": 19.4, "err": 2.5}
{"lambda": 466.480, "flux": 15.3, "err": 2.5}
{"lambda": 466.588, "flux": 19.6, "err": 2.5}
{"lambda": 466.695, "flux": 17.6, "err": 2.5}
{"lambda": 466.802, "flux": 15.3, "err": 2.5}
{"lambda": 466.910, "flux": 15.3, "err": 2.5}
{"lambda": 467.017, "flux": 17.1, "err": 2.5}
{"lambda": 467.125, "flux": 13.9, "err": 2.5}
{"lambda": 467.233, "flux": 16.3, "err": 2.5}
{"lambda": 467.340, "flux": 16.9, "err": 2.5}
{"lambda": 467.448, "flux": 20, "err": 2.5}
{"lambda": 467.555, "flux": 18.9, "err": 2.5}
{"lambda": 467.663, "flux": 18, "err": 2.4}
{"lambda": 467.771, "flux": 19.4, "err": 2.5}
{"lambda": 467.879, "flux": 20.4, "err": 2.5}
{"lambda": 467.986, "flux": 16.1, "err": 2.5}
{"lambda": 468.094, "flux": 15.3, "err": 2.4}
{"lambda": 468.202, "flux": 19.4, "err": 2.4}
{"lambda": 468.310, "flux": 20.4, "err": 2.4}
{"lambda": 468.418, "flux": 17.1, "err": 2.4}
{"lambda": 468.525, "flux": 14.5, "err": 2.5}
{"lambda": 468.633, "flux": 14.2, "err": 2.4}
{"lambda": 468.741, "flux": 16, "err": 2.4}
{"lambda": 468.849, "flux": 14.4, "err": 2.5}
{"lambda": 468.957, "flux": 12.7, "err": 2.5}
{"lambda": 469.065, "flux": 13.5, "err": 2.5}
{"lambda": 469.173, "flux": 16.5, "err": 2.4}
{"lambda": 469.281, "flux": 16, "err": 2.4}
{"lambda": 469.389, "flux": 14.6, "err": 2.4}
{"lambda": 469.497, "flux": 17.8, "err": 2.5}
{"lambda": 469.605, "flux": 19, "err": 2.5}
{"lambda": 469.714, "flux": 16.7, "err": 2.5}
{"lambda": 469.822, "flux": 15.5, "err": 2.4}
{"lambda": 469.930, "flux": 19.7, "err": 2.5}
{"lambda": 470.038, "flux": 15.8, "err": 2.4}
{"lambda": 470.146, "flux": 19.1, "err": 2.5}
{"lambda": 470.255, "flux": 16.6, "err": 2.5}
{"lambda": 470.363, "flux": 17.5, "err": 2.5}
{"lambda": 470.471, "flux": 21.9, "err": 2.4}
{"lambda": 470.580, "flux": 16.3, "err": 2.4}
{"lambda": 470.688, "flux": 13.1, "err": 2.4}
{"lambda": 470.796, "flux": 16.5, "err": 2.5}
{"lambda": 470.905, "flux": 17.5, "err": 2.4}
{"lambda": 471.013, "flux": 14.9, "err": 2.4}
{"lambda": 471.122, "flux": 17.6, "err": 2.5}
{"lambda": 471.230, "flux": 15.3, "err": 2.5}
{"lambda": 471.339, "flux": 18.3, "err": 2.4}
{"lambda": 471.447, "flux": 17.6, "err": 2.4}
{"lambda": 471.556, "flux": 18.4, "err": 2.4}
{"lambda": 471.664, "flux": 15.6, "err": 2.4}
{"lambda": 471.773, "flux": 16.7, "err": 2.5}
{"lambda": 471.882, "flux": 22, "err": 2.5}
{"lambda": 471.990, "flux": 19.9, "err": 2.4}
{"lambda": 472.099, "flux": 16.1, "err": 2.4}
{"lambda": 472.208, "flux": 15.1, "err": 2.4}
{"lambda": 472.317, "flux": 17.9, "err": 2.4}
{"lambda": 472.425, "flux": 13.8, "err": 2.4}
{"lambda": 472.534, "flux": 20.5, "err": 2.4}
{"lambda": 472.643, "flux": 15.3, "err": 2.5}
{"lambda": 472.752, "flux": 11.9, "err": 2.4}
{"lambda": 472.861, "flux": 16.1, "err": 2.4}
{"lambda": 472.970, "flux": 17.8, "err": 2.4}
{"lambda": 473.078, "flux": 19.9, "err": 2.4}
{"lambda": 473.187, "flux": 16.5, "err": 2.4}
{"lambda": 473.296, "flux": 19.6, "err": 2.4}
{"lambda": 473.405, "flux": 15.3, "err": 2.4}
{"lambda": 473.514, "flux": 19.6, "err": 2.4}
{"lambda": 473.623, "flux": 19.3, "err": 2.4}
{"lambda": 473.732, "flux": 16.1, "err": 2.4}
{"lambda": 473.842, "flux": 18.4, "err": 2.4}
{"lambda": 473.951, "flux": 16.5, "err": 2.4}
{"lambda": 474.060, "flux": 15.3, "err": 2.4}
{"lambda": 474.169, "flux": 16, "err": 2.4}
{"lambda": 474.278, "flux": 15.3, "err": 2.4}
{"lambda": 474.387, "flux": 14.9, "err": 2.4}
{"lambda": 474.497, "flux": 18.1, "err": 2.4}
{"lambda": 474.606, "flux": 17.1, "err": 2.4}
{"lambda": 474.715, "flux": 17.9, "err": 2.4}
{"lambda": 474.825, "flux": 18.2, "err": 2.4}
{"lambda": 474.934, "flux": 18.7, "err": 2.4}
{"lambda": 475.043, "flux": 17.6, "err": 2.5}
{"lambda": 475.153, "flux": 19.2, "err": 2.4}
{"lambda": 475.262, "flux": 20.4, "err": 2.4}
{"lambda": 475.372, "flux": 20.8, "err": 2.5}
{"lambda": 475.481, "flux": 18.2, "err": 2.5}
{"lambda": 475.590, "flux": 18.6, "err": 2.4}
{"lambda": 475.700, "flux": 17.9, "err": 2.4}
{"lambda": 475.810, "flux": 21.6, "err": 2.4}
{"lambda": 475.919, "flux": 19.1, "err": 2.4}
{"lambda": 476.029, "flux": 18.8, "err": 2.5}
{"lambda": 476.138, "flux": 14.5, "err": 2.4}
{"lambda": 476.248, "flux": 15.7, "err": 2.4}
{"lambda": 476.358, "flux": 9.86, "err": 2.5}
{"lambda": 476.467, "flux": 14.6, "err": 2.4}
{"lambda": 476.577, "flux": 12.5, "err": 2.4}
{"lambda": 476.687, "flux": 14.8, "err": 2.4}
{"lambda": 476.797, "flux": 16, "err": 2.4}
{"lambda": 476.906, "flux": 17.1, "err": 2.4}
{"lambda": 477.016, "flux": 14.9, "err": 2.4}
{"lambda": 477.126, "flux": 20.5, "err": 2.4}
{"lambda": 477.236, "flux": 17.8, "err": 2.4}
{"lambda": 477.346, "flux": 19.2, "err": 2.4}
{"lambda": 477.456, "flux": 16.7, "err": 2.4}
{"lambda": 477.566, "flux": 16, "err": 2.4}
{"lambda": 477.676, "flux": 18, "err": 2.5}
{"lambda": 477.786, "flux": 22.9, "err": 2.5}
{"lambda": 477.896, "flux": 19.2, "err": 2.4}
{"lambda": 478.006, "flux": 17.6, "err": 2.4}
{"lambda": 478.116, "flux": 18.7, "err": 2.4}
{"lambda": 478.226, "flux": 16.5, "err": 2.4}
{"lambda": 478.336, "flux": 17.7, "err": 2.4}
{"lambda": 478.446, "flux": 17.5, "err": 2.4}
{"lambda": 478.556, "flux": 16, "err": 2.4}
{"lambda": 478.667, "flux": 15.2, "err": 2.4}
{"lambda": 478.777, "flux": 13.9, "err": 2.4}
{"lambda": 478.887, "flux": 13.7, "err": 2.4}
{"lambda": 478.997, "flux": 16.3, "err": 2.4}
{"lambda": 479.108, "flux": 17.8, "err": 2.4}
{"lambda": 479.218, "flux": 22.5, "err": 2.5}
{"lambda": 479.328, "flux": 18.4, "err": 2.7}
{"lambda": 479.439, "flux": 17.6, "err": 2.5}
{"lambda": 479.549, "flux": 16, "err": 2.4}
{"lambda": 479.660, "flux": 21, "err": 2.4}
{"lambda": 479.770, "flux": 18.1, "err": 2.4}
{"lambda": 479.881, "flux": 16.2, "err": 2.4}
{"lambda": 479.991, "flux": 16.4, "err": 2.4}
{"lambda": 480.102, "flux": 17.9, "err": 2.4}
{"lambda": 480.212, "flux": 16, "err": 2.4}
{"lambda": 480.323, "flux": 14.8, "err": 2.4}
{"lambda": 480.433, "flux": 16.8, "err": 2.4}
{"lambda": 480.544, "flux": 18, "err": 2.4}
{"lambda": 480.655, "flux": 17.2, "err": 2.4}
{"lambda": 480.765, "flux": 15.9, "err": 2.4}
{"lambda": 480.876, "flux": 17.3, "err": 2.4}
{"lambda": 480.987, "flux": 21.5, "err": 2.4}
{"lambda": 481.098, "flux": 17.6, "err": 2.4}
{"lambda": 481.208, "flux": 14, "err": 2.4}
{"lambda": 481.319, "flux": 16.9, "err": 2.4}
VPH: 16.2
